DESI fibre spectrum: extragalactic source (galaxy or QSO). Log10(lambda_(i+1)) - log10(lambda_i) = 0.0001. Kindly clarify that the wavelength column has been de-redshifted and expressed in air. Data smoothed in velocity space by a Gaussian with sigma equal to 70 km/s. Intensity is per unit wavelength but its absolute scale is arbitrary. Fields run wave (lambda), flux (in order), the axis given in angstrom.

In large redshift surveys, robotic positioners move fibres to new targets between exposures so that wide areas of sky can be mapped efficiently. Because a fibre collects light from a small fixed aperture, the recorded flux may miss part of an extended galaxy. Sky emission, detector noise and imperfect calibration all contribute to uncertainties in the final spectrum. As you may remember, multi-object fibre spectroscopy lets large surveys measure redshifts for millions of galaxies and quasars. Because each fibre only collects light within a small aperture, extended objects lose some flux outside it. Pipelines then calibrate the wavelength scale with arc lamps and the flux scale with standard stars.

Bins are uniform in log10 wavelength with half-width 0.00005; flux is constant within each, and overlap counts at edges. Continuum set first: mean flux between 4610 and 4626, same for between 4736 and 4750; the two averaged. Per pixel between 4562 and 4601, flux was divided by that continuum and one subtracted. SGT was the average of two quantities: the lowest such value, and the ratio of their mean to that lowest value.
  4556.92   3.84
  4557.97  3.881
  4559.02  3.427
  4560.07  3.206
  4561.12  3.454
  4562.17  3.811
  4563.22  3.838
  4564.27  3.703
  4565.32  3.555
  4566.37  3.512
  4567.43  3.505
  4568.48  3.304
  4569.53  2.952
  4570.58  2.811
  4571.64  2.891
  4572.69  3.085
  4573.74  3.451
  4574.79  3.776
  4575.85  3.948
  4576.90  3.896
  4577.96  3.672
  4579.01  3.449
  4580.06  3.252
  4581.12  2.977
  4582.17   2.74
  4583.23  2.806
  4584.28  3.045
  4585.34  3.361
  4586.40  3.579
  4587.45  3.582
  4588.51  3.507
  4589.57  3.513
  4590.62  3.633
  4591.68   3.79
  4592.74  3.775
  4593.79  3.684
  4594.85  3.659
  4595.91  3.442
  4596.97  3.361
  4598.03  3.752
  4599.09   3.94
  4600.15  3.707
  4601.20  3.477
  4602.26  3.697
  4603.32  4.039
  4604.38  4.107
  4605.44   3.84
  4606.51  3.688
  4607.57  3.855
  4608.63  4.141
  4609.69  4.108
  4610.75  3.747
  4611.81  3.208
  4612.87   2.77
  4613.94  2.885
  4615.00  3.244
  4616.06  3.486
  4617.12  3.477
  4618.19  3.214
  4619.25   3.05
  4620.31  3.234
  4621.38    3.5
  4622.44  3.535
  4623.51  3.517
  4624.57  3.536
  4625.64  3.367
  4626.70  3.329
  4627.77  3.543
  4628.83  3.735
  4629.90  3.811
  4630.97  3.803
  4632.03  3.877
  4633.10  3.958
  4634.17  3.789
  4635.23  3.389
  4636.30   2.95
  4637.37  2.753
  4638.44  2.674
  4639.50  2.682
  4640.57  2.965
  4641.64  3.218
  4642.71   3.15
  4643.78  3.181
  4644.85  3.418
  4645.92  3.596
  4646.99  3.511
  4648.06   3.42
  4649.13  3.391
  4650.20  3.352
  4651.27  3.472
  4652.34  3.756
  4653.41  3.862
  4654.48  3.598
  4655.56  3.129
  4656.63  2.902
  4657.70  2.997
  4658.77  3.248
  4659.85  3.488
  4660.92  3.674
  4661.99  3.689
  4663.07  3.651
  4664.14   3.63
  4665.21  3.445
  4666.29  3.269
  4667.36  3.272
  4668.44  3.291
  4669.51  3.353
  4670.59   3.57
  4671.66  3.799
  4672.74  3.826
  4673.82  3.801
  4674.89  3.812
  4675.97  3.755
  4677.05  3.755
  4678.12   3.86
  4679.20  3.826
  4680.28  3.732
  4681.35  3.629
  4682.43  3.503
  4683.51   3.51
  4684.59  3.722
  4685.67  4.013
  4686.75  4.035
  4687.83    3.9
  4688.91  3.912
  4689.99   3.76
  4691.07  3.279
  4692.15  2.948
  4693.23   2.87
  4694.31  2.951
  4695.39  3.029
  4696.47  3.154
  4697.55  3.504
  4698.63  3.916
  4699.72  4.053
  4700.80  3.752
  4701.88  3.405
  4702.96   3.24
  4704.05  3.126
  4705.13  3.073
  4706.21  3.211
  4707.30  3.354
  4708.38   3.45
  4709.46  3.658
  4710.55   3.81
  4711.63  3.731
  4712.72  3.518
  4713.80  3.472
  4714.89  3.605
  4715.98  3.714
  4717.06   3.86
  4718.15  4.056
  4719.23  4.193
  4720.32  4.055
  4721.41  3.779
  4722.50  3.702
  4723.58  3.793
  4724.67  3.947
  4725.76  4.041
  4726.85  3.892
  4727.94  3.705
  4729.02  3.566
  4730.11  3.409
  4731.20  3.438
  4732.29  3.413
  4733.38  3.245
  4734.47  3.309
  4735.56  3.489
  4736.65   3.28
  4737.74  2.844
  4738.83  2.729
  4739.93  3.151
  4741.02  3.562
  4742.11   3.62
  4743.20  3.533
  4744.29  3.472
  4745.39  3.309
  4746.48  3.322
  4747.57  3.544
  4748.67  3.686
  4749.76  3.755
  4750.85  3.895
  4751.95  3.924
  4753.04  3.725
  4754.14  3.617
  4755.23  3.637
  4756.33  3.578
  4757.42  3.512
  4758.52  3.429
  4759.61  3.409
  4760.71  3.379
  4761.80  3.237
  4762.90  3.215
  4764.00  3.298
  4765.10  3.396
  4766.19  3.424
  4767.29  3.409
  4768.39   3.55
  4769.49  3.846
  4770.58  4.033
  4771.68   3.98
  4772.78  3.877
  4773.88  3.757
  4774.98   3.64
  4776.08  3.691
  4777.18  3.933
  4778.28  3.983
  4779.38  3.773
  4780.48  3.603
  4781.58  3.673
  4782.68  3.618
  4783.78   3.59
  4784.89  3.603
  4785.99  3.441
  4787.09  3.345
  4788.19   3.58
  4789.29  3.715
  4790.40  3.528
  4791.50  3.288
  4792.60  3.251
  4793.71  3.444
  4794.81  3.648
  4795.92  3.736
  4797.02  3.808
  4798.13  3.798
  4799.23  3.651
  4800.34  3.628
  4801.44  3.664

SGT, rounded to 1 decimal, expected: -0.2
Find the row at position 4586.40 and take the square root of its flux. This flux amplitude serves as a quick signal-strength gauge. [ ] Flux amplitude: 1.89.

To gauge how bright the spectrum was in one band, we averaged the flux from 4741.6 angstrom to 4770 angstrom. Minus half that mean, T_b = -1.76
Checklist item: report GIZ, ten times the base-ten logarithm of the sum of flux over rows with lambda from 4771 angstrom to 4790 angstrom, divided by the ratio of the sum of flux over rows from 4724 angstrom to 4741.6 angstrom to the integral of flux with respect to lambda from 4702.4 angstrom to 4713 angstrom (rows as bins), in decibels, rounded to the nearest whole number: 16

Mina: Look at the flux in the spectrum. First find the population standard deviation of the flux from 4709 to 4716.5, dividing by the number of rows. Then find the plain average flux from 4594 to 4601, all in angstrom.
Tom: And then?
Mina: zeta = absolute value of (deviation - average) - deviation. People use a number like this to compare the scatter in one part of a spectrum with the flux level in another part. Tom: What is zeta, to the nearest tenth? 3.4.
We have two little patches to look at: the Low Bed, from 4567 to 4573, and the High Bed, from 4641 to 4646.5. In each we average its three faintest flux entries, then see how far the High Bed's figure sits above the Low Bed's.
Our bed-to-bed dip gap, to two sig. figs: 0.30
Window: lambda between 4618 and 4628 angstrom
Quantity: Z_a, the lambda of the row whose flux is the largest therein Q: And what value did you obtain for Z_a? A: 4627.77 angstrom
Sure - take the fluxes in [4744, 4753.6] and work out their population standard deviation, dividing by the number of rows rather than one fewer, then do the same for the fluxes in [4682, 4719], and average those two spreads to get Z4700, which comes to 0.280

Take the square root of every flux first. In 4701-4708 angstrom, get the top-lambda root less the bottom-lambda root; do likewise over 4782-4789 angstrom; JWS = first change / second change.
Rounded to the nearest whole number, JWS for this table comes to 1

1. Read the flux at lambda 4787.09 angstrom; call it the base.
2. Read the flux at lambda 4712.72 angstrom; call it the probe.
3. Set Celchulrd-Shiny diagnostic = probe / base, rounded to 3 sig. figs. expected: 1.05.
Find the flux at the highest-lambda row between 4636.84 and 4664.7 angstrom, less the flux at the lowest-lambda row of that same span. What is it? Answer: 0.9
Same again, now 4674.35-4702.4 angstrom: -0.4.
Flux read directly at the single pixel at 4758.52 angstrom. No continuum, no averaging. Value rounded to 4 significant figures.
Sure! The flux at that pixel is 3.429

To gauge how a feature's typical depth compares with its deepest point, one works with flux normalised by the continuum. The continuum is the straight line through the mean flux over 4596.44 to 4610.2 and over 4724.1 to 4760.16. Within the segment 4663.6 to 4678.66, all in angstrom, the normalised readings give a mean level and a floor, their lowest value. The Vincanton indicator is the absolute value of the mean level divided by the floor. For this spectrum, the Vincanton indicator 1.11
